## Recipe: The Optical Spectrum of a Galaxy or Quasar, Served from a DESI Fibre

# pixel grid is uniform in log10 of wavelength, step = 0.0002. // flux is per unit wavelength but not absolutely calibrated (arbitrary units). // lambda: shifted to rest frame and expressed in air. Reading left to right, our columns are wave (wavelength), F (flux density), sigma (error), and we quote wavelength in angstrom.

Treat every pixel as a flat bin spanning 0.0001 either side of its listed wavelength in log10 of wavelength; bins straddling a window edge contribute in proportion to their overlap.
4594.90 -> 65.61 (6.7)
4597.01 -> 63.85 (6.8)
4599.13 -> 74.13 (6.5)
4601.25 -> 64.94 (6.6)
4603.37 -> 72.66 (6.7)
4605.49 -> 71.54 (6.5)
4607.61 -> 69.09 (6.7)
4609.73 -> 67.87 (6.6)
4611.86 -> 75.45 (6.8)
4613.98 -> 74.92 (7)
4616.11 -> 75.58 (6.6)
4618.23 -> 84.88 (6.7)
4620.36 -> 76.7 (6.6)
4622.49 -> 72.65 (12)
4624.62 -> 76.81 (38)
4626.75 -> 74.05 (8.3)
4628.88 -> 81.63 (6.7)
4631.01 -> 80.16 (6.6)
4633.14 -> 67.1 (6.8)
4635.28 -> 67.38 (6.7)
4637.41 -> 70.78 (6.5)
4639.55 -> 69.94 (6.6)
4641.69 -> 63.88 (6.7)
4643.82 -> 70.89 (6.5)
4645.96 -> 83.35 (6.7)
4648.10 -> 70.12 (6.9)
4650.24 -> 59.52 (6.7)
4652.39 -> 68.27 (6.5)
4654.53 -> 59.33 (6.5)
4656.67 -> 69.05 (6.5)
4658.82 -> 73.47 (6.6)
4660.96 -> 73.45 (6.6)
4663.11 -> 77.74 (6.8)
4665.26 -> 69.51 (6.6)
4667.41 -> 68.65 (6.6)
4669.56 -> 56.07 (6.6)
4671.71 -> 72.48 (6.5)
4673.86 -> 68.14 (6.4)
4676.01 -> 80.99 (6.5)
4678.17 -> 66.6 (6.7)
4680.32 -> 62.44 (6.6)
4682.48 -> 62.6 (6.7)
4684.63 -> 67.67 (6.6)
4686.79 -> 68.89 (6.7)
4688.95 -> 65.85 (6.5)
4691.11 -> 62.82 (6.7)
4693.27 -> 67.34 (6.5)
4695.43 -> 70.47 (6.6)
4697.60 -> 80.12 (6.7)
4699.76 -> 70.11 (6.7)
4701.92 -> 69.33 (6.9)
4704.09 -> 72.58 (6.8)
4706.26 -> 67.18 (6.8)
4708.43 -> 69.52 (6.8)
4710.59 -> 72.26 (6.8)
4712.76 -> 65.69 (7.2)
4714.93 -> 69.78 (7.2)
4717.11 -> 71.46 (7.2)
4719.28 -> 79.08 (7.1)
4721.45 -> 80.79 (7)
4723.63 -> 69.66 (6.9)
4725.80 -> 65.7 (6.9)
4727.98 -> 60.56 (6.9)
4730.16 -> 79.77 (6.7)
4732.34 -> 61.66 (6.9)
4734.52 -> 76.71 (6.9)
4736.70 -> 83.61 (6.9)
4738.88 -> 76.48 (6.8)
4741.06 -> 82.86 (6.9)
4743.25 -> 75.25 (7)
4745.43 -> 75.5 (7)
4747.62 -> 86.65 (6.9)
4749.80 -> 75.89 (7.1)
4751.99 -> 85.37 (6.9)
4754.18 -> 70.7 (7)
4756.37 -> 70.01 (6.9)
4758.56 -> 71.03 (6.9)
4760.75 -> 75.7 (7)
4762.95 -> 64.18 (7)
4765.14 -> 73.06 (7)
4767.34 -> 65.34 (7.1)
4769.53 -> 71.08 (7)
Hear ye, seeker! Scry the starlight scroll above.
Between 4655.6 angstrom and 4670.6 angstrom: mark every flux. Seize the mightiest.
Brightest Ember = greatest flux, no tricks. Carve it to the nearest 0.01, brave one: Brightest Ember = 77.74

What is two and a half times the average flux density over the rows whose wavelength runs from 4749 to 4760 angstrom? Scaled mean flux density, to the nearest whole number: 186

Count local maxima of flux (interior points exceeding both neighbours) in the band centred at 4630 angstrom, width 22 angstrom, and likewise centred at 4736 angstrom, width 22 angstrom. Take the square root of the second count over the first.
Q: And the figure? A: 1.00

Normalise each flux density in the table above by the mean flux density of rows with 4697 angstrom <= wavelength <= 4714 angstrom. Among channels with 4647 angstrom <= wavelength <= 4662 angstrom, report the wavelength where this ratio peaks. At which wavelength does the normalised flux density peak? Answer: 4658.82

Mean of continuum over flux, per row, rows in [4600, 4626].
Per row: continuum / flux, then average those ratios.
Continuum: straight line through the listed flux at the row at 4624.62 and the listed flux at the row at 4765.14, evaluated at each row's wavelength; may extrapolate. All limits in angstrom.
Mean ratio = 1.05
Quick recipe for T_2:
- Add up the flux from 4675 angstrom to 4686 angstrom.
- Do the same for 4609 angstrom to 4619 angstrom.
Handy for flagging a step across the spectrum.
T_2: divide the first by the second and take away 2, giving -1.10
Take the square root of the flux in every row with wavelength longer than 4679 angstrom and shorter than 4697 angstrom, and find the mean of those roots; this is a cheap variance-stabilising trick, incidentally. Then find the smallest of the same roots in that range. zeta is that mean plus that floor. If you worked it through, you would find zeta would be 16.0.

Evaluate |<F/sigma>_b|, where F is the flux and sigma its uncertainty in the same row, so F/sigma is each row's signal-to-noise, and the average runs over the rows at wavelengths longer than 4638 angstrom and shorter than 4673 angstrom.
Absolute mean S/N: 10.4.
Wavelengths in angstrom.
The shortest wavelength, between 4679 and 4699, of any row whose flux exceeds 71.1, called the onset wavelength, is 4697.60 angstrom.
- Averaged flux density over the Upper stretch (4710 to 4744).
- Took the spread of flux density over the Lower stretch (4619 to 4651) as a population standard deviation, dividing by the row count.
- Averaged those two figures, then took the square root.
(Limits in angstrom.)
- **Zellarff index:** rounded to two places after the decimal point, 6.31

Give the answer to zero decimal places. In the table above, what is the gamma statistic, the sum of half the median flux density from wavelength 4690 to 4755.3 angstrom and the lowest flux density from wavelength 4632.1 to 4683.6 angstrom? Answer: 92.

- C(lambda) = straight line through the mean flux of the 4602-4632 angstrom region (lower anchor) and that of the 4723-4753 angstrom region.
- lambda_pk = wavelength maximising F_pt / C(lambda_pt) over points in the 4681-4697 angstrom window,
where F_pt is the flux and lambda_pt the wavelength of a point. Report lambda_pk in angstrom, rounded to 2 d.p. 4695.43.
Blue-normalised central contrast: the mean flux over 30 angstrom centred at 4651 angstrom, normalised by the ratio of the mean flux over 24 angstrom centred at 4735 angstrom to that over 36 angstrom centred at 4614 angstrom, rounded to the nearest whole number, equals 70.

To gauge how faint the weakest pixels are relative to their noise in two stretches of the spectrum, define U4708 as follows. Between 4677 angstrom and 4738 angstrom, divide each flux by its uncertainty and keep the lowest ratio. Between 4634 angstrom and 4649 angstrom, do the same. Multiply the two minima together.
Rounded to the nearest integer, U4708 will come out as 84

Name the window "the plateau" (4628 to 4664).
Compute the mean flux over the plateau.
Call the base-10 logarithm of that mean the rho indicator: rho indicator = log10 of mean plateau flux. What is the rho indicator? 1.85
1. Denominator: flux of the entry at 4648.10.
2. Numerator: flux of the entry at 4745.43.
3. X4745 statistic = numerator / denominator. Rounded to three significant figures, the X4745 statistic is 1.08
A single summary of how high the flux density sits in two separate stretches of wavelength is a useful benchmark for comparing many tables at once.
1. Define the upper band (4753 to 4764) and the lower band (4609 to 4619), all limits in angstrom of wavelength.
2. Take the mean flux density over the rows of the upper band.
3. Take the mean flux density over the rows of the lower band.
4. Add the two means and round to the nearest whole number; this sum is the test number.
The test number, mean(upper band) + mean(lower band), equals 146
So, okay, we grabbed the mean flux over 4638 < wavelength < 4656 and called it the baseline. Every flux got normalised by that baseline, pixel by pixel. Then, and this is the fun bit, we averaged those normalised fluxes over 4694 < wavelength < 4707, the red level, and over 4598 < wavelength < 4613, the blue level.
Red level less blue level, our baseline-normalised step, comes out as 0.012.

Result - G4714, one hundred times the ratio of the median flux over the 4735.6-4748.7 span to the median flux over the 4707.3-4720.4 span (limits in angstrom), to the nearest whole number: 113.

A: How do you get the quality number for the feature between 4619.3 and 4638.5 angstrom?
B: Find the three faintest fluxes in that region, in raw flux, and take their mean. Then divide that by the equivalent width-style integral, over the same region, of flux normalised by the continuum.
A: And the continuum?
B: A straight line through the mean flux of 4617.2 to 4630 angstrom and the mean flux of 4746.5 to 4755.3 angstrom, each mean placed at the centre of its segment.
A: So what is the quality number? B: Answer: 3.7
